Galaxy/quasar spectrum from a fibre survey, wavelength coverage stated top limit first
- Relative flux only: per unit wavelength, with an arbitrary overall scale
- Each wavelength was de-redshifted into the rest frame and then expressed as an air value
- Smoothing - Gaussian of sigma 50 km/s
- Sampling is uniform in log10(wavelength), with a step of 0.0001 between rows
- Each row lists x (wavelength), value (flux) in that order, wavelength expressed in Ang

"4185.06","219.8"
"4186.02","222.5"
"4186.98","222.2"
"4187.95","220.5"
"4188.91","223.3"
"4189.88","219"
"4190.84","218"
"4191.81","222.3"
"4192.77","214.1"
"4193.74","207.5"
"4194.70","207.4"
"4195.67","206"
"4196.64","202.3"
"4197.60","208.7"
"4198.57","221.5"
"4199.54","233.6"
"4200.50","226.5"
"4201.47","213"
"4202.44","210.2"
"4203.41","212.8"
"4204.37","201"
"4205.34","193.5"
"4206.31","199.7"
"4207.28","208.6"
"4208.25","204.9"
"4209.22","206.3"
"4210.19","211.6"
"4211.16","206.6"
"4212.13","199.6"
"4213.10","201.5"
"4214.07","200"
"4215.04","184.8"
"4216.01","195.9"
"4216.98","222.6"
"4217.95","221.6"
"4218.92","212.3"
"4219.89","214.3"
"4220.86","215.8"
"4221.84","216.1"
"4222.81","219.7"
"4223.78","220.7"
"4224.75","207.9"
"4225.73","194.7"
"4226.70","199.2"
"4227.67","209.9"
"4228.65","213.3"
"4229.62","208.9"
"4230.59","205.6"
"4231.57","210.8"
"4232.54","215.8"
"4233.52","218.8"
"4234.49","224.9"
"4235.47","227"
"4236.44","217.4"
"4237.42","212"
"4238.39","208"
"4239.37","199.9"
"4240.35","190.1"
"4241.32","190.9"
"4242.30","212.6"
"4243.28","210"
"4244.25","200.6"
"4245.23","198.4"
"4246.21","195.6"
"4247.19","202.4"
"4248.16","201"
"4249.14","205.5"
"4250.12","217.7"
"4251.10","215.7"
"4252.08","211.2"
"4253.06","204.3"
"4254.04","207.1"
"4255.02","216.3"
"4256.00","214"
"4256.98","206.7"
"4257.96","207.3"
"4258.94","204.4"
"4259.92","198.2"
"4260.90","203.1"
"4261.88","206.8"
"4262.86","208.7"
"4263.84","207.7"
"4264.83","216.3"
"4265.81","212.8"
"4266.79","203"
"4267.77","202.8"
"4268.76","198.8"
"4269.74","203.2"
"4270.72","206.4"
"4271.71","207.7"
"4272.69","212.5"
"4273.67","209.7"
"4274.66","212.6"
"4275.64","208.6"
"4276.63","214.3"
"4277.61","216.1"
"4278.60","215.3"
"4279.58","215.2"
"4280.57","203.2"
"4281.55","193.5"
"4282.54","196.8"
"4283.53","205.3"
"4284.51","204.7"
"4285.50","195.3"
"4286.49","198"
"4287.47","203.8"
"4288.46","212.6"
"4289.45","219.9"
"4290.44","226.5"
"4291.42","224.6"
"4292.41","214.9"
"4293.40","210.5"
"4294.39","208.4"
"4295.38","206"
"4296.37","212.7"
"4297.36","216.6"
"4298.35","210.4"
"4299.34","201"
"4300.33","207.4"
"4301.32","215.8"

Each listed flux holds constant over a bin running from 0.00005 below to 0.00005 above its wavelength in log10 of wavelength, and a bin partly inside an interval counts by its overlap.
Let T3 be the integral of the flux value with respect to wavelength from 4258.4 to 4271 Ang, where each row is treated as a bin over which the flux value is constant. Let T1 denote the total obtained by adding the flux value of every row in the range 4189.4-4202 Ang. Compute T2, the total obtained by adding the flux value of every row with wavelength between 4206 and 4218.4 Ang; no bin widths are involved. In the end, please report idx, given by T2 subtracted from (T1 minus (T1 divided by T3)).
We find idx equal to 135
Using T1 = 2800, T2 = 2664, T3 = 2591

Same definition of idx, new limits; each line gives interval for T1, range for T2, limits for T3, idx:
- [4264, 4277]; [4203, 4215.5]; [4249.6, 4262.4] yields 77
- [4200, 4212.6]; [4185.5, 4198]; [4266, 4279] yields -100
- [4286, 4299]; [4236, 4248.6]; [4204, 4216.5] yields 125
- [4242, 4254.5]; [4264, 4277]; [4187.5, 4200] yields -28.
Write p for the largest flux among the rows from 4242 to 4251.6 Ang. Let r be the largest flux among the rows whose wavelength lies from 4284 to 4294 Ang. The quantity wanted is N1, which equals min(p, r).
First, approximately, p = 217.7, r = 226.5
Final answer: 218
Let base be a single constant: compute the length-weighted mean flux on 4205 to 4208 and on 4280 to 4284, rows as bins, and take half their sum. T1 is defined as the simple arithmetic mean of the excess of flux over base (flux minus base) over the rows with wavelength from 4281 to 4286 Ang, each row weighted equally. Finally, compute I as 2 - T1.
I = 3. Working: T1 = -1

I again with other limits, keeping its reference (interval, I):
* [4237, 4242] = 2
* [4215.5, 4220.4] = -11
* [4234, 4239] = -16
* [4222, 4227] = -6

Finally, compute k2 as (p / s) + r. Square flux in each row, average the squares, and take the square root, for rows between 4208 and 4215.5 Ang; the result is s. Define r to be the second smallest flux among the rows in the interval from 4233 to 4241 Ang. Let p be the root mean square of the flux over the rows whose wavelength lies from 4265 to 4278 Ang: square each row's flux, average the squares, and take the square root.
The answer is 201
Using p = 208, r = 199.9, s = 202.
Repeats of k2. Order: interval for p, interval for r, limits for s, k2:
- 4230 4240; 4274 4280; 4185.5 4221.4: 214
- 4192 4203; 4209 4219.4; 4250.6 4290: 197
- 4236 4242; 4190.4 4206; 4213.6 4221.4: 202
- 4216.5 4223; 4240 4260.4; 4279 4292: 192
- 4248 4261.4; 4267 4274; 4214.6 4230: 204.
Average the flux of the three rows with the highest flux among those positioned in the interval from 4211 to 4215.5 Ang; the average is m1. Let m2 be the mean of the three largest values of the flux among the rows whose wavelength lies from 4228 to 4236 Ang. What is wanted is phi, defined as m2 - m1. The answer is 21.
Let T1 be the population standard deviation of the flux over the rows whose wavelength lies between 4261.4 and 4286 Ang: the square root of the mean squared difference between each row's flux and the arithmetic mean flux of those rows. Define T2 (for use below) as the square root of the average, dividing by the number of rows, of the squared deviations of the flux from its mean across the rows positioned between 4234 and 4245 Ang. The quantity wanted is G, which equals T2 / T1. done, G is 1.8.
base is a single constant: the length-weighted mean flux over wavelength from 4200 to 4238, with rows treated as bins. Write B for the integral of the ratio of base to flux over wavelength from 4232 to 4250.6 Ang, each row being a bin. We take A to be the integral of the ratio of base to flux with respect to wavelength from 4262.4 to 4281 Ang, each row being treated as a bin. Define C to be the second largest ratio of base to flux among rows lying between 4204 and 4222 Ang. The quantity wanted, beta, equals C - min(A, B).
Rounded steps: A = 18.7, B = 18.8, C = 1.09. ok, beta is -17.59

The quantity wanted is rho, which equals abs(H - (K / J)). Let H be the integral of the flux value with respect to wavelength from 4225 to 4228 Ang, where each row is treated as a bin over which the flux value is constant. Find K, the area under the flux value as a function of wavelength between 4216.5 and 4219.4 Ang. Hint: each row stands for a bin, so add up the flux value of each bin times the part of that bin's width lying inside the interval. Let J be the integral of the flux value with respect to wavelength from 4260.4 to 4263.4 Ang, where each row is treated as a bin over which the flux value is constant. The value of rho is 603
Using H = 604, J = 620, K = 635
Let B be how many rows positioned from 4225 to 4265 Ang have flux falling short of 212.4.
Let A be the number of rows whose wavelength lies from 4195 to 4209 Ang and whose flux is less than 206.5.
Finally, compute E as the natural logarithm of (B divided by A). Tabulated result 1.58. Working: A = 6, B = 29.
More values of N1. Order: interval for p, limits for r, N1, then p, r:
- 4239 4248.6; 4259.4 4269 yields 213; 212.6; 216.3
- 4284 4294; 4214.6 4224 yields 223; 226.5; 222.6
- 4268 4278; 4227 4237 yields 216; 216.1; 227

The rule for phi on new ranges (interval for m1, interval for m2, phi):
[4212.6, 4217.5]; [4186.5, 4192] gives 15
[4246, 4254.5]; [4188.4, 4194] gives 7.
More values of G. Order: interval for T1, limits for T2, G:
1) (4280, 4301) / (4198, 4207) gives 1.4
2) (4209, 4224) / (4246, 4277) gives 0.5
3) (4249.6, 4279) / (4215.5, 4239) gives 1.6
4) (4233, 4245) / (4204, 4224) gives 0.9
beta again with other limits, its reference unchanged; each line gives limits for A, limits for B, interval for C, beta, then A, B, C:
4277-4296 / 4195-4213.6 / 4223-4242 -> -17.63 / 19.1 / 18.7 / 1.10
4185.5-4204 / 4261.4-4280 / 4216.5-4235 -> -16.93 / 18.0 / 18.7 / 1.05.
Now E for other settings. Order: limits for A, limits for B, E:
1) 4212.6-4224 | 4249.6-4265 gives 1.01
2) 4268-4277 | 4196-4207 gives 0.69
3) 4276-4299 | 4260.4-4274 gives 0.20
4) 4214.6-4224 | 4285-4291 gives 0.41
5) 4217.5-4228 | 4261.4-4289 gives 2.25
